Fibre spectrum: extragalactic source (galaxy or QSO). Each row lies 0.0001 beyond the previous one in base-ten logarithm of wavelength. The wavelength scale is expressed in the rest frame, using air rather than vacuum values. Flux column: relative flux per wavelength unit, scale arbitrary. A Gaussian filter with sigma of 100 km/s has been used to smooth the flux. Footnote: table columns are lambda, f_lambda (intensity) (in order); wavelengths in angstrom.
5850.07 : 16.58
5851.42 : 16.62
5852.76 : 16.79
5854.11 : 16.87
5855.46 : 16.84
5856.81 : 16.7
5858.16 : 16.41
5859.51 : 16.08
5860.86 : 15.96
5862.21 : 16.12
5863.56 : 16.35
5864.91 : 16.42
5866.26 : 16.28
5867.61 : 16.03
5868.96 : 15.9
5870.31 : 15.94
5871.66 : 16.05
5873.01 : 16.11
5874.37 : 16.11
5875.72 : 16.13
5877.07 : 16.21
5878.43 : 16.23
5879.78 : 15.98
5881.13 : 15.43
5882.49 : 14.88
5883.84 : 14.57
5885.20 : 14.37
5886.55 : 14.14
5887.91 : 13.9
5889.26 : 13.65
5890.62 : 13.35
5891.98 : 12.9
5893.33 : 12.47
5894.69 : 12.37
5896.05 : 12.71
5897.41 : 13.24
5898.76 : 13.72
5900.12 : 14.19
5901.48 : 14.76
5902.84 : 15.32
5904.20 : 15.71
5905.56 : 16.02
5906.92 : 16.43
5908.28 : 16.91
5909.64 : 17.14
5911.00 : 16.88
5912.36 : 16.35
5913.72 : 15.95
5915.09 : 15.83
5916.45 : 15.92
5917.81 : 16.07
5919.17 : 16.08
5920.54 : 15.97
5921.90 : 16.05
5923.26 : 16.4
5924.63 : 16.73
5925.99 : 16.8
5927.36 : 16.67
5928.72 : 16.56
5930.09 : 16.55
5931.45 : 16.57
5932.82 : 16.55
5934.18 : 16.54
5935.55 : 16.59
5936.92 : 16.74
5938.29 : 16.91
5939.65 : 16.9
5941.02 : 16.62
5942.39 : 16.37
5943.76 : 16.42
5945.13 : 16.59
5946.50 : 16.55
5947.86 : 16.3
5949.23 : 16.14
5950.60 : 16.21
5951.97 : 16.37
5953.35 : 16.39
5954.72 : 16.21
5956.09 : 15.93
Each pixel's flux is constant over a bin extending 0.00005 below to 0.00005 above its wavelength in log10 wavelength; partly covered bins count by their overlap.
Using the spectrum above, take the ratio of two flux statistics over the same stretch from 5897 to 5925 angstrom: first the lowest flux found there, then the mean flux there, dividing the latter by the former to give 1.19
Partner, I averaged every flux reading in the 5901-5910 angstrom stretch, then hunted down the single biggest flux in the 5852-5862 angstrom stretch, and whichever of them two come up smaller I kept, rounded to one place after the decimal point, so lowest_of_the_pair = 16.0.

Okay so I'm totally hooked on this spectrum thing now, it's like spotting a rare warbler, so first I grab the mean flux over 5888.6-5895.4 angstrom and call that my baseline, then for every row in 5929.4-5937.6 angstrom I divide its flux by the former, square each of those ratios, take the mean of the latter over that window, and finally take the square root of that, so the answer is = 1.28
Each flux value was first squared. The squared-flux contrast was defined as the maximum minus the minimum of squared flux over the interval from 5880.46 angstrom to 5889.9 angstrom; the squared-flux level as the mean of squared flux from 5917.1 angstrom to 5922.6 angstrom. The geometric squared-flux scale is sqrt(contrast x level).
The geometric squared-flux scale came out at 115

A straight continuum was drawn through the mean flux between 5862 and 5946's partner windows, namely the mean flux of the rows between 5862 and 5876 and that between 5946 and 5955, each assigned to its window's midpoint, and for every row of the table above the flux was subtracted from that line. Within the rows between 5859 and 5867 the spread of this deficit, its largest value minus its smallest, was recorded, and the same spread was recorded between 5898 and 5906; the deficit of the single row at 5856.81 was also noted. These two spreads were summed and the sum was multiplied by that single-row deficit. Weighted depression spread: -1.6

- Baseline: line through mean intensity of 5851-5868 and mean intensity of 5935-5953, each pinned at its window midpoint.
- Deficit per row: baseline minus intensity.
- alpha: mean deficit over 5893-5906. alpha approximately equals 2.4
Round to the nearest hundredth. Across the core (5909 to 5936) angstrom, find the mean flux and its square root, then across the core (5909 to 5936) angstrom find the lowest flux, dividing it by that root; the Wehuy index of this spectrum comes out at 3.91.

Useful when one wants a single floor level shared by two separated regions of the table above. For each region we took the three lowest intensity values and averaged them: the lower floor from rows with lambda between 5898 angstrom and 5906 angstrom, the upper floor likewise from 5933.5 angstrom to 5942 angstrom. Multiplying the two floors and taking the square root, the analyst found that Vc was 15.4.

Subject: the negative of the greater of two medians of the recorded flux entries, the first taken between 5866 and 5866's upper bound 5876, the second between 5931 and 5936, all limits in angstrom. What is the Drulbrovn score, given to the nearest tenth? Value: -16.6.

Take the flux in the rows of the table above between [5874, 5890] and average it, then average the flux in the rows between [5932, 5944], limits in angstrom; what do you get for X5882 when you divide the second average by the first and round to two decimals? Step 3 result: 1.10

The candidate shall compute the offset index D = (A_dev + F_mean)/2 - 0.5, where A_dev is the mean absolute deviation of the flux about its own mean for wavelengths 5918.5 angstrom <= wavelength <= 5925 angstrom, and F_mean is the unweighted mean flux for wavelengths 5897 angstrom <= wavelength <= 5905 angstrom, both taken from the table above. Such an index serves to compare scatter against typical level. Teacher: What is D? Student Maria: 6.9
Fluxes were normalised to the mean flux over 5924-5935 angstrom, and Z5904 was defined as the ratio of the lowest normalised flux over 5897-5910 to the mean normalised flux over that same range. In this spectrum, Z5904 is 0.86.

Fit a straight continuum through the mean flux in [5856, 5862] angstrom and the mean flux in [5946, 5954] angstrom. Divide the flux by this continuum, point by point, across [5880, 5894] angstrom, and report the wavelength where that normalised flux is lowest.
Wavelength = 5893.33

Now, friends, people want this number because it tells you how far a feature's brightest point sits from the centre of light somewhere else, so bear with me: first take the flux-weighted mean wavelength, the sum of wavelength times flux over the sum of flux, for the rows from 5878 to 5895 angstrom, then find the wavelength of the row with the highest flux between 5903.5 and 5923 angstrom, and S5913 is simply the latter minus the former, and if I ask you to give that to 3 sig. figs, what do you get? 23.5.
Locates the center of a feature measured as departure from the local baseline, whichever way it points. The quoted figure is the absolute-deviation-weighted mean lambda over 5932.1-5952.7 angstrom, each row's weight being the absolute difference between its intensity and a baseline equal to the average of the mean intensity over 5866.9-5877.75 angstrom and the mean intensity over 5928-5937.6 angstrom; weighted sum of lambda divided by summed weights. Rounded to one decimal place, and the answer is 5940.2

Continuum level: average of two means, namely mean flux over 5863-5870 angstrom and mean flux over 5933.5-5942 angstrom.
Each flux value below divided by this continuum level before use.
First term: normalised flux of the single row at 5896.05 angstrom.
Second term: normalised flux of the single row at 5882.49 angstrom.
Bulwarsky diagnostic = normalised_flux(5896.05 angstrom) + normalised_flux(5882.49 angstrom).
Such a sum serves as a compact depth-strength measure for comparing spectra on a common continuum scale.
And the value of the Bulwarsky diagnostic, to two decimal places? 1.68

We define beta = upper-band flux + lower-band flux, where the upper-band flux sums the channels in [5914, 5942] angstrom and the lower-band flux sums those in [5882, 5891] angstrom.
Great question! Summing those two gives 428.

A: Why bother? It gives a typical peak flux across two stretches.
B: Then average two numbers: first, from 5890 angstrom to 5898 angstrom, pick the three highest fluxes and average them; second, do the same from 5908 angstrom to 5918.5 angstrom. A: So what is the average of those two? 15.1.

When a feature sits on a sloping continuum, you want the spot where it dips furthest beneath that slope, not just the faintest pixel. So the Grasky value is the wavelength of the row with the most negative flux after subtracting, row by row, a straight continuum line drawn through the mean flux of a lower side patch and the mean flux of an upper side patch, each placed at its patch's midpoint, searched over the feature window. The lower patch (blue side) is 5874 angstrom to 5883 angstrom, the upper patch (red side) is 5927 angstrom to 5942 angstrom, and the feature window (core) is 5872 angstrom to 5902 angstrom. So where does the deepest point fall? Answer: 5894.69 angstrom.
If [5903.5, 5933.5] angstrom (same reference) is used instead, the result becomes 5915.09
